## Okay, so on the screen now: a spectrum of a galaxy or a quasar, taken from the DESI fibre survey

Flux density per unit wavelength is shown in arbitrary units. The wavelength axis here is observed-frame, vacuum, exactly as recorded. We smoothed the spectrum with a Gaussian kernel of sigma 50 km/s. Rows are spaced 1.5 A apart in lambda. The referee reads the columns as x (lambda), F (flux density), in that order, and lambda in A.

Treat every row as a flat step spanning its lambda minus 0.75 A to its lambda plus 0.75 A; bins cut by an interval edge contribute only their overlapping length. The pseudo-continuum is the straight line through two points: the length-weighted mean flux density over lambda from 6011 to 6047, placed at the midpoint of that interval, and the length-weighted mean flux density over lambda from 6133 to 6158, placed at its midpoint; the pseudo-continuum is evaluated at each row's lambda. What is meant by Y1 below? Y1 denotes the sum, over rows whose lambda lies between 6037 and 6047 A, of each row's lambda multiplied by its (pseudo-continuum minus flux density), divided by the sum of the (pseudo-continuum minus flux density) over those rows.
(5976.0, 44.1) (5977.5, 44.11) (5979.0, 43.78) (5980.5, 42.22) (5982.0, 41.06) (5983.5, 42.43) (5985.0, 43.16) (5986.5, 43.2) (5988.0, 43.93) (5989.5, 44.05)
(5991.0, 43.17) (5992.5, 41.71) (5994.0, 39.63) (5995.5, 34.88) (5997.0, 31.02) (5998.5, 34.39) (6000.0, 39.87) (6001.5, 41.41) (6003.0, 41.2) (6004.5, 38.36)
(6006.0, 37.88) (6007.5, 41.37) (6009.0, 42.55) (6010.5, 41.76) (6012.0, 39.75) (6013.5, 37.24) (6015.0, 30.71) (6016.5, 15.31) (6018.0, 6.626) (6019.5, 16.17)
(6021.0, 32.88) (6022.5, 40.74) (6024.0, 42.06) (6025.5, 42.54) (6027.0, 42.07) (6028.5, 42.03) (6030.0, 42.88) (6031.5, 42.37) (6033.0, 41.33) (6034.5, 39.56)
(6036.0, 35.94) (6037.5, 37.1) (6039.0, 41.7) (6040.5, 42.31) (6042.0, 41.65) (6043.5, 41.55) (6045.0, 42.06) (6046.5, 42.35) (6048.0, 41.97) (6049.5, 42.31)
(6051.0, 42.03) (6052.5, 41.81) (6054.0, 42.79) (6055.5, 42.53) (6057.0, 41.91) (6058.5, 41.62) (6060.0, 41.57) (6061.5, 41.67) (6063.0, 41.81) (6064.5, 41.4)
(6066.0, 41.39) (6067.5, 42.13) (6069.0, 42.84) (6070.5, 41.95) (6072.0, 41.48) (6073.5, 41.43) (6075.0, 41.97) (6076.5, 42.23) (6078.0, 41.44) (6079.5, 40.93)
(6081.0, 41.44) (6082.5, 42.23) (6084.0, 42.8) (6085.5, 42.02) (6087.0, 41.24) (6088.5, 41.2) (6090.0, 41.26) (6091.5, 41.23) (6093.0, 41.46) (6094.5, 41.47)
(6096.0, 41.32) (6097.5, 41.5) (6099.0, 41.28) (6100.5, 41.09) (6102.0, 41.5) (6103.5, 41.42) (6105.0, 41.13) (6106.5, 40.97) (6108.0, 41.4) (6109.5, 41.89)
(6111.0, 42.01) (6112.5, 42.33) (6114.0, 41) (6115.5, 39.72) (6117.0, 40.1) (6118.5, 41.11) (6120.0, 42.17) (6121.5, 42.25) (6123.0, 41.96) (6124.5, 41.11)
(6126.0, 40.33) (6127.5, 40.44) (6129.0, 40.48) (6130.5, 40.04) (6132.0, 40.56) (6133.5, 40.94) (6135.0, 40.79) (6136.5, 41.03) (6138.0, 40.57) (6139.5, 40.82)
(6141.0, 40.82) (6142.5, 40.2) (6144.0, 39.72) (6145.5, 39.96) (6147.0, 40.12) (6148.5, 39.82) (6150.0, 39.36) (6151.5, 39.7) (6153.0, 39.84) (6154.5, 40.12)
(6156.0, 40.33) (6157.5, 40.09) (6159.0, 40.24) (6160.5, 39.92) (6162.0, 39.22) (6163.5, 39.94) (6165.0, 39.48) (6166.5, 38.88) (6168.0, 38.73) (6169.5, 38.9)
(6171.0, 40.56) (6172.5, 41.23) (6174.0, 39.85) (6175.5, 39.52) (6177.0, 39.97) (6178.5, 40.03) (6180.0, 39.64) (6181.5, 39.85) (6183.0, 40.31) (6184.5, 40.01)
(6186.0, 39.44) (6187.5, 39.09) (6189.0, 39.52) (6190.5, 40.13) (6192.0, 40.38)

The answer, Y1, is 6042.7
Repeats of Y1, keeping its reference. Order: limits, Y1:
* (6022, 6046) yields 6032.9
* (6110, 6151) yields 6119.9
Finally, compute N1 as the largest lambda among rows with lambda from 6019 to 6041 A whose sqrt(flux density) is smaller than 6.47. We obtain 6039.0 A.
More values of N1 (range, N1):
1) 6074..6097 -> 6096.0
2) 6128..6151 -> 6150.0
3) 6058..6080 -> 6079.5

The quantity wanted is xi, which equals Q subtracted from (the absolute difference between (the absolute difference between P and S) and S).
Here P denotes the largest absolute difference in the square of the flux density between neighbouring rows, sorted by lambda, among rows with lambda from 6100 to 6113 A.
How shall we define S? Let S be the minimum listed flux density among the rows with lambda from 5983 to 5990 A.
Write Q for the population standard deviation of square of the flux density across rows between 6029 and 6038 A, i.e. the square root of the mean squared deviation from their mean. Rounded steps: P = 41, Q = 205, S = 42.43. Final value -165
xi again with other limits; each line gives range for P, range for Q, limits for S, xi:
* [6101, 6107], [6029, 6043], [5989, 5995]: -160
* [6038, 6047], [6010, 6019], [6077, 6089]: -624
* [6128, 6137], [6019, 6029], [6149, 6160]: -501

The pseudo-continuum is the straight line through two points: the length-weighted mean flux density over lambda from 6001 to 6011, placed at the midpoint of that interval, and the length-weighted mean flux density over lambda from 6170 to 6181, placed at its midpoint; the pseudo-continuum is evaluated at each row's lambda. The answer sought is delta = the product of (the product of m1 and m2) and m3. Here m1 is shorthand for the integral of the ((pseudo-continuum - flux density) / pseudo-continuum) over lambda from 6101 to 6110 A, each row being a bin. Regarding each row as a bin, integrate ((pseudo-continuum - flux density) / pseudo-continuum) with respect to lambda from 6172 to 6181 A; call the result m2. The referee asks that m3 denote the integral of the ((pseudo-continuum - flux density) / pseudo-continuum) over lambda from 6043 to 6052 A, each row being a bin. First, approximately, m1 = -0.2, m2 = 0.0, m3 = -0.4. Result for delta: 0.0014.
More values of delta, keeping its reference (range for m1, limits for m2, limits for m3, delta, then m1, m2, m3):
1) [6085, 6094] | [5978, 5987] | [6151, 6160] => 0.0019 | -0.2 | -0.4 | 0.0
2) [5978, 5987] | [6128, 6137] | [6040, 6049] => -0.0135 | -0.4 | -0.1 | -0.3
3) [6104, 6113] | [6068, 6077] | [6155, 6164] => 0.0039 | -0.3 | -0.4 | 0.0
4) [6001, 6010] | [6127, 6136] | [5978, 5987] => 0.0010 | 0.0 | -0.1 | -0.4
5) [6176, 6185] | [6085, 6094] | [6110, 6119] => 0.0010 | 0.0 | -0.2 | -0.2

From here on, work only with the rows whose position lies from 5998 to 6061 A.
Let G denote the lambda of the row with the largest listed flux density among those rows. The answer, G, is 6030.0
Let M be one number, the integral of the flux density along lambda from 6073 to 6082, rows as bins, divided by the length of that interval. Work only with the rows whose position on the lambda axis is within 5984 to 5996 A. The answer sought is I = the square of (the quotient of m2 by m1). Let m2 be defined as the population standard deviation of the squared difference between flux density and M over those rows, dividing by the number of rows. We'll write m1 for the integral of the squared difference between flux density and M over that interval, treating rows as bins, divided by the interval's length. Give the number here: 3.4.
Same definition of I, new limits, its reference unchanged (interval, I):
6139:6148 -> 0.3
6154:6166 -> 0.2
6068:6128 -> 2.6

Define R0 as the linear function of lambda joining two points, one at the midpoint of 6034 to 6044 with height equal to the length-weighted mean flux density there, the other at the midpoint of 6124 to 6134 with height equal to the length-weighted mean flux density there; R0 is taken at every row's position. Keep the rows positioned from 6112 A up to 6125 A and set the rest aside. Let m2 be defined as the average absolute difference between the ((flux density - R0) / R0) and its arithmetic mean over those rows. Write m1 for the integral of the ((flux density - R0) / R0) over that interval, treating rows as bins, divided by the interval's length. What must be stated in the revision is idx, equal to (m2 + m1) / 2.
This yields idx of 0.020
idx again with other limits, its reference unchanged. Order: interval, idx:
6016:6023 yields -0.079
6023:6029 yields 0.031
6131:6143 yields 0.004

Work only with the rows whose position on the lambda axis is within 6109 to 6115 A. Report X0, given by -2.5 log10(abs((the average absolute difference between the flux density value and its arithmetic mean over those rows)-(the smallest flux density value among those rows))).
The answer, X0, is -4.02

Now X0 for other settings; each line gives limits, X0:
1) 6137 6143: -4.00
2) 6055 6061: -4.04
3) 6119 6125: -4.02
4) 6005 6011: -3.90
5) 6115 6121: -3.97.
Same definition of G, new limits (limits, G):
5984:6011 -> 5989.5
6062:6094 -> 6069.0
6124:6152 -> 6124.5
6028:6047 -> 6030.0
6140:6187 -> 6172.5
